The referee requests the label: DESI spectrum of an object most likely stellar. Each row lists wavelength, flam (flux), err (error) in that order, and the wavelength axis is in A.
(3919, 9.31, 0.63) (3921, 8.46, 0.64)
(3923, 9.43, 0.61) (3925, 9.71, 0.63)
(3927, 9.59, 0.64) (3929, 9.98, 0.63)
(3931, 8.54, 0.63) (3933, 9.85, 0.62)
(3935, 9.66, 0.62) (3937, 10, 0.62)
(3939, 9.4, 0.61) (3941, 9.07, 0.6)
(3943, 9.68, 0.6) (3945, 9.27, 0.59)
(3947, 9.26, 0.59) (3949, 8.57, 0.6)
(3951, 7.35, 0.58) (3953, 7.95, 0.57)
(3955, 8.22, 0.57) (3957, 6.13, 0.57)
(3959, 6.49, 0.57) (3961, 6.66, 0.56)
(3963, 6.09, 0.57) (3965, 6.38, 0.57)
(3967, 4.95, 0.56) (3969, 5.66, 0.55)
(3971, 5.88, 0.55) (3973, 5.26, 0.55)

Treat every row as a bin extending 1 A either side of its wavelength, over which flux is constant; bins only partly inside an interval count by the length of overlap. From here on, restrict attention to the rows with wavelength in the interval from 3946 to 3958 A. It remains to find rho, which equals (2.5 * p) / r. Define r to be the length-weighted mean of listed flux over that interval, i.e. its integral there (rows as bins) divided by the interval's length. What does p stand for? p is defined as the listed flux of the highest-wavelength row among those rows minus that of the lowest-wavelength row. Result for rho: -1.0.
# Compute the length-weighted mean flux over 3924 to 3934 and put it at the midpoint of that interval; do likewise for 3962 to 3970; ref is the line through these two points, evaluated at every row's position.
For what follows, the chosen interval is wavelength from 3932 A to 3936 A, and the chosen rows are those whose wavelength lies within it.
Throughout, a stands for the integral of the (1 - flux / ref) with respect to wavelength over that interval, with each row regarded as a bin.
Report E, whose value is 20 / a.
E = -62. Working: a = -0.3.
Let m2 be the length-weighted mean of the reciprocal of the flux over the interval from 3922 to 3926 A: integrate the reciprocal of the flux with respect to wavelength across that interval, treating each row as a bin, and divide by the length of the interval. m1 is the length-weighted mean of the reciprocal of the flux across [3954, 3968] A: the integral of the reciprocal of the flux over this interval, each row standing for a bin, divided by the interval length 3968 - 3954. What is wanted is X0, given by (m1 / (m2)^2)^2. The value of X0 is 211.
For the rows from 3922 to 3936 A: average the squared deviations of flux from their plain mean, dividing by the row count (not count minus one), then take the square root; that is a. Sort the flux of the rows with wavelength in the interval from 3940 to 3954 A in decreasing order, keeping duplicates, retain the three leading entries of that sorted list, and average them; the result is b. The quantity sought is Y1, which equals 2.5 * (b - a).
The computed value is 22.4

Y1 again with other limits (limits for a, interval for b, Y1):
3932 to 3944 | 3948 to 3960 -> 19.9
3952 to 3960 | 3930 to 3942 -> 22.3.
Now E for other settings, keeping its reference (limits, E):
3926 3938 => -39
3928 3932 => 264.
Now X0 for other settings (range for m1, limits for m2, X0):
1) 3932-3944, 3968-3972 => 12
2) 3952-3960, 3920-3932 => 146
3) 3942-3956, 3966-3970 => 11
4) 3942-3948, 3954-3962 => 24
